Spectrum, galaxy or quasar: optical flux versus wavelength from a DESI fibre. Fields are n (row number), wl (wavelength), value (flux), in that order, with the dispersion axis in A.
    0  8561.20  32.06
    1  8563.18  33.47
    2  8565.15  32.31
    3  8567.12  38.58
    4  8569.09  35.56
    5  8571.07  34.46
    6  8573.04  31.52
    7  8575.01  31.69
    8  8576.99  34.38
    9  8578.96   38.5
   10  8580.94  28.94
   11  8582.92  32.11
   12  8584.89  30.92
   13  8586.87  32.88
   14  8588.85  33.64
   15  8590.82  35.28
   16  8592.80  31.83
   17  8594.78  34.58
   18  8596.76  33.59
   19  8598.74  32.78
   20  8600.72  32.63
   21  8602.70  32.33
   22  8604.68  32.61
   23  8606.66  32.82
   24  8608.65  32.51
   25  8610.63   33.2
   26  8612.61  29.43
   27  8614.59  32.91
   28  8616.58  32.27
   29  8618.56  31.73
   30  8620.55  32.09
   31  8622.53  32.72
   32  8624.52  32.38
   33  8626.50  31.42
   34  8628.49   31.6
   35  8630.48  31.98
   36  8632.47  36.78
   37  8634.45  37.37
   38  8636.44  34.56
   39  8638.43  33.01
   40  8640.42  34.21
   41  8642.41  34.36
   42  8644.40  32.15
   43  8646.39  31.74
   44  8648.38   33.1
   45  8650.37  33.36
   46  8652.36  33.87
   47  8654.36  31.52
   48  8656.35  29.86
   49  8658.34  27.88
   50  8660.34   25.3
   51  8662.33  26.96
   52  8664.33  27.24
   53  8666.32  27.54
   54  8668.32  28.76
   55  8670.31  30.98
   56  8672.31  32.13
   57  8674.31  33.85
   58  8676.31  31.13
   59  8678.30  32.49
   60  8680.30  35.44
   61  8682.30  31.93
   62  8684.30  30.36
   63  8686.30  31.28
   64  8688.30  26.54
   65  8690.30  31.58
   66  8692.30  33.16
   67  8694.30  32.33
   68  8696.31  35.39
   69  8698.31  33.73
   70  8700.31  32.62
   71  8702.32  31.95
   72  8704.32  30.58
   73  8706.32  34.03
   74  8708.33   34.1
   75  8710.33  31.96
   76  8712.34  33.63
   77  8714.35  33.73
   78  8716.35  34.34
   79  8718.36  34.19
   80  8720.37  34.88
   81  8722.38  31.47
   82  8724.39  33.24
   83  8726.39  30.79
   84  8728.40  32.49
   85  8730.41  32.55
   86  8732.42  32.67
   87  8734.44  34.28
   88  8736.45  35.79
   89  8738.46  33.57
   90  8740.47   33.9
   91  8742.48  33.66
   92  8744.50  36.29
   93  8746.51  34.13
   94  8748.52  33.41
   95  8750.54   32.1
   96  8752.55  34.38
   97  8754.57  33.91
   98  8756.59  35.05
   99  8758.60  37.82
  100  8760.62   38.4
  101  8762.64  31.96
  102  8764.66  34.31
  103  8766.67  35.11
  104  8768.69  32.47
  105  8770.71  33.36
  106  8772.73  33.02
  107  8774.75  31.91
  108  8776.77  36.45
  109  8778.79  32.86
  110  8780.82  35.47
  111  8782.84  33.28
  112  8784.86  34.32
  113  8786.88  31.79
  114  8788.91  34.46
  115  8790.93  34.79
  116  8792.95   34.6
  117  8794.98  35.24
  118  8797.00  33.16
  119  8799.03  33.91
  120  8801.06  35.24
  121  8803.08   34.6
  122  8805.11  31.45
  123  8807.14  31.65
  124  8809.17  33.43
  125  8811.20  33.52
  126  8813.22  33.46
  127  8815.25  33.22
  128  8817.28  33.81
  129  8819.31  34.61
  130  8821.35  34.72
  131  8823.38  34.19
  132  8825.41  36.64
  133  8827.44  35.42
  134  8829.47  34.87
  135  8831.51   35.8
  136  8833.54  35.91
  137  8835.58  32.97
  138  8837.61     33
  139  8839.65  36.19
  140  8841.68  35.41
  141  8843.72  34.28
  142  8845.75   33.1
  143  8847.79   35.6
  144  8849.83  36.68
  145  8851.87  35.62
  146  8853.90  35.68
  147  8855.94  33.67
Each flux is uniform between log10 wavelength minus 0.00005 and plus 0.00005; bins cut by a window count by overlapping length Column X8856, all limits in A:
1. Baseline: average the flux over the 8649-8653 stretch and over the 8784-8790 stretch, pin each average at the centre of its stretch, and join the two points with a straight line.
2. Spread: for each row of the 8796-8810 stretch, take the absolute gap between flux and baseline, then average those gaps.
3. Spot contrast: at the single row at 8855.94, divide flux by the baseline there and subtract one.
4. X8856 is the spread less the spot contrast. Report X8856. 1.1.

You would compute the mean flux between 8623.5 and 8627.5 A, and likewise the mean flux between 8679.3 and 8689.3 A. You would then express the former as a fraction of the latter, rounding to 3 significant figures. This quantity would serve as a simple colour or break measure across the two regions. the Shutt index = 1.03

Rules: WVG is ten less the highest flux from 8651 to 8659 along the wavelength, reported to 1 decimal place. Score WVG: -23.9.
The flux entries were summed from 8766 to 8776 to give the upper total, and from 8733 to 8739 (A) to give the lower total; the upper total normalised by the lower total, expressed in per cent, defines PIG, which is 160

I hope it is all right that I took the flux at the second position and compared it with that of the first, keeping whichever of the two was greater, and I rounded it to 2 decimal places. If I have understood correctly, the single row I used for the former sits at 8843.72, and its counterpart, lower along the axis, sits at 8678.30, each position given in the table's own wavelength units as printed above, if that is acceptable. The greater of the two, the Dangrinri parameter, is 34.28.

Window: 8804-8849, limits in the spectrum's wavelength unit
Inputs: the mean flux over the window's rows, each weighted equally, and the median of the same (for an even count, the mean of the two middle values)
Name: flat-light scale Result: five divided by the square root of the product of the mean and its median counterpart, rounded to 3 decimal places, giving 0.146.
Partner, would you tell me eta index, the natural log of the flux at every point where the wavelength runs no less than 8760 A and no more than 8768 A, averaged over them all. 3.55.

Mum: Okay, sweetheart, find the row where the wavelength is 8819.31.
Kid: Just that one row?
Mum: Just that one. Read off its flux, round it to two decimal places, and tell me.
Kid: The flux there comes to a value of 34.61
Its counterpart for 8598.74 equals 32.78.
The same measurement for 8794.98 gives 35.24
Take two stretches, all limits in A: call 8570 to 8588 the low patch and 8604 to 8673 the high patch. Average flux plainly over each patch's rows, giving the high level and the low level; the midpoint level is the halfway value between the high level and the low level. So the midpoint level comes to 32.3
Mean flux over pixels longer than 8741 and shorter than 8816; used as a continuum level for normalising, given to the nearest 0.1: 34.0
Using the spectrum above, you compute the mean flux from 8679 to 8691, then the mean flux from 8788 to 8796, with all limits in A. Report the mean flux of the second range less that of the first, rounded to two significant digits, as 3.6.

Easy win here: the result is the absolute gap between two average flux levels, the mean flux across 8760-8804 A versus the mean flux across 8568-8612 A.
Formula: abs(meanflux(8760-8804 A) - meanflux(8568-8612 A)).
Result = 1.0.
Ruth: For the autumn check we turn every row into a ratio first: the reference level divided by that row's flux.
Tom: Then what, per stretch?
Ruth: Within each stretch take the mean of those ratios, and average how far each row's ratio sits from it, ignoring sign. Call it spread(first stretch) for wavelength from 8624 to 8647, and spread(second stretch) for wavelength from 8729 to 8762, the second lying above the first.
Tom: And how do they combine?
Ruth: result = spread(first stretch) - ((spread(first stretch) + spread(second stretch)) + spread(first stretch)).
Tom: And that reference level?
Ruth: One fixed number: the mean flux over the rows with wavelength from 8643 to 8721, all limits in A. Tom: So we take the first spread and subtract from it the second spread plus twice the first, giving -0.081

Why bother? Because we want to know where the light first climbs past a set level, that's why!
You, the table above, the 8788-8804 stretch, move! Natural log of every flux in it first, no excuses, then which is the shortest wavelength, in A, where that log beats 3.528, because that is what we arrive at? 8788.91 A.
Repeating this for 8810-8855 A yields 8819.31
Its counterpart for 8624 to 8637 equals 8632.47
